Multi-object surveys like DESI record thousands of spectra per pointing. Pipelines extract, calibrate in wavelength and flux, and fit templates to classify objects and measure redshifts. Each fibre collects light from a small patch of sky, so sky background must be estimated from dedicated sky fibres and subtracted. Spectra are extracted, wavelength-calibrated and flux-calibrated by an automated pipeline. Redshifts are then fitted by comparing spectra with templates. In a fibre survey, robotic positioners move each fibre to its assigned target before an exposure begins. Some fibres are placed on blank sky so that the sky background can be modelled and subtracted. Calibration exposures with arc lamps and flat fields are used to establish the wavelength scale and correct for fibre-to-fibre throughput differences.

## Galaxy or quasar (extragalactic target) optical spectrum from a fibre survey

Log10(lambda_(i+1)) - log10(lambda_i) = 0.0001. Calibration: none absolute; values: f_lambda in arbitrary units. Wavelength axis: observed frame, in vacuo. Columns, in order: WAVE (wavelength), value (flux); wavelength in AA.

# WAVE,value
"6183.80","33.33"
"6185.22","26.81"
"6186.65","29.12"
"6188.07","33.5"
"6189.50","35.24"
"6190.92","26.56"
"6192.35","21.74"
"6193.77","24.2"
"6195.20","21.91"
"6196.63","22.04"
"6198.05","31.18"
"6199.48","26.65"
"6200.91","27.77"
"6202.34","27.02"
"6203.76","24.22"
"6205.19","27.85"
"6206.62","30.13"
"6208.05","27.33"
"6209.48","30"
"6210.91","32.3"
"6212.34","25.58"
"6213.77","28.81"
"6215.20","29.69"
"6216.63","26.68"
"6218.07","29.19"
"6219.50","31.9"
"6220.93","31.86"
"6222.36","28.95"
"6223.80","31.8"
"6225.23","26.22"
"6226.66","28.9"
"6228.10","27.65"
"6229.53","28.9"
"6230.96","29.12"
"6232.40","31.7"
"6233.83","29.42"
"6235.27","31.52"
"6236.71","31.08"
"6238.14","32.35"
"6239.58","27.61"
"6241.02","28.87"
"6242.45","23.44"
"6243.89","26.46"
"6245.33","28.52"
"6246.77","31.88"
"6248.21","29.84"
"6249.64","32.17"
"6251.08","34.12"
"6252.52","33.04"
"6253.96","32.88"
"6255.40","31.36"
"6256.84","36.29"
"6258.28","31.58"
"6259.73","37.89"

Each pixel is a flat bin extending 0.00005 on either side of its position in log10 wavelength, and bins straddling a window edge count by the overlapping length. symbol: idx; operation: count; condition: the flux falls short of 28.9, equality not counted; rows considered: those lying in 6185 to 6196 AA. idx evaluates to 5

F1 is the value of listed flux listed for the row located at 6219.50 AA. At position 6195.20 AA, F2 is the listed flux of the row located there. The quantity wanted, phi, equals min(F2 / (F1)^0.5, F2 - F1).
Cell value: -10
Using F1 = 31.9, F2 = 21.91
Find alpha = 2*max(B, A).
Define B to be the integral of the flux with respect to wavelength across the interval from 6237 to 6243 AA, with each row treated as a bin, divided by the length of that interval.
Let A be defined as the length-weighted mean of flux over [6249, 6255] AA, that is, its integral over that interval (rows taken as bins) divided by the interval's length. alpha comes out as 65.9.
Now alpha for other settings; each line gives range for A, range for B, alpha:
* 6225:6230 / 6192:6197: 56.1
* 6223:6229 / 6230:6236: 60.7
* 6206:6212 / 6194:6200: 59.3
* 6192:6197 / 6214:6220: 58.4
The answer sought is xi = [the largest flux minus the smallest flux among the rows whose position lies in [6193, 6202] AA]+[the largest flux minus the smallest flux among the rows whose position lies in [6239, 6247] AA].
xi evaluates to 18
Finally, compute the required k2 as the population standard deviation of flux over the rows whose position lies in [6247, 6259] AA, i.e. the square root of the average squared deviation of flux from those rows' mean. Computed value 1.8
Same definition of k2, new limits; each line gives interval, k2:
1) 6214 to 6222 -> 1.9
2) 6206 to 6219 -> 1.9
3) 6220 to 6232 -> 1.8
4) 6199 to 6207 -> 1.8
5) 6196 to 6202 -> 3.3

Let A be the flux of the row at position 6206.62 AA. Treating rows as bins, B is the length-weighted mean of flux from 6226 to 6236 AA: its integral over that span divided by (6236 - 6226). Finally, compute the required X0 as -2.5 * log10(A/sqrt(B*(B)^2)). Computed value 1.82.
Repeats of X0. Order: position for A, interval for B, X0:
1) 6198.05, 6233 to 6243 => 1.77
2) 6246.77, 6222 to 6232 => 1.72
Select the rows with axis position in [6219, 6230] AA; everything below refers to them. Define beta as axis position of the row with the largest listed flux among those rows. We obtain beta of 6219.50 AA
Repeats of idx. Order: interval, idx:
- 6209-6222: 3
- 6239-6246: 5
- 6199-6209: 6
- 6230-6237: 0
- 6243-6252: 2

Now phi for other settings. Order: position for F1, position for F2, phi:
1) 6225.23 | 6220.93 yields 6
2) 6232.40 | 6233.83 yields -2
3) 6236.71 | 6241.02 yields -2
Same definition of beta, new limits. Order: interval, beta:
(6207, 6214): 6210.91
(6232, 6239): 6238.14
